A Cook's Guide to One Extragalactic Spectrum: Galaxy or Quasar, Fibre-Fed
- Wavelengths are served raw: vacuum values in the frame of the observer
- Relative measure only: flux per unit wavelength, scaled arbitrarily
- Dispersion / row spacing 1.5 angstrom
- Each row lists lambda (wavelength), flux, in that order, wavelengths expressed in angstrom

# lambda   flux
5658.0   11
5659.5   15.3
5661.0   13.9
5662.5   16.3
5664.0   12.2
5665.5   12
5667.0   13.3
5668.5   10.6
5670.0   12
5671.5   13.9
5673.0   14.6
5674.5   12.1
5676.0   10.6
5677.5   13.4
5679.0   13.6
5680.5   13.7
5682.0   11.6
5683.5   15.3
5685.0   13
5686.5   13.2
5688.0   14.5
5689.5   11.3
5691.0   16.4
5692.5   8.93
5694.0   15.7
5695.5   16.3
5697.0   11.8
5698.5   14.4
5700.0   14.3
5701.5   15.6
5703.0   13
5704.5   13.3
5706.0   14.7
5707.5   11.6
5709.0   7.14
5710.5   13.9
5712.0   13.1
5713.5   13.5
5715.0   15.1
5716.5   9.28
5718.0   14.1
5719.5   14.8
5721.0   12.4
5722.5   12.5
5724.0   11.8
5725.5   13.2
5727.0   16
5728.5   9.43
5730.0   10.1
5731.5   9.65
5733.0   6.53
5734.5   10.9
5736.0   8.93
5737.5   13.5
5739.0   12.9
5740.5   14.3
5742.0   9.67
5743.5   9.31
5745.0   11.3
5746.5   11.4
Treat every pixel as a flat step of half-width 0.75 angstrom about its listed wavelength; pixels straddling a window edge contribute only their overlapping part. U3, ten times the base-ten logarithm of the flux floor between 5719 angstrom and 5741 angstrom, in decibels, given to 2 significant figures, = 8.1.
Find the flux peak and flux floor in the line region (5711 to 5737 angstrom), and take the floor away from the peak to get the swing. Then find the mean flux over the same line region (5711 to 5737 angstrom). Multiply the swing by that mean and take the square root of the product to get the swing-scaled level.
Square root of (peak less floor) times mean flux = 10.6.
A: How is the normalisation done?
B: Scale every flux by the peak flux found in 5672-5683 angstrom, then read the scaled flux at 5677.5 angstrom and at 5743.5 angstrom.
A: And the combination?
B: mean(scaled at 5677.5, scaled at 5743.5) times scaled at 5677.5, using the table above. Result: 0.714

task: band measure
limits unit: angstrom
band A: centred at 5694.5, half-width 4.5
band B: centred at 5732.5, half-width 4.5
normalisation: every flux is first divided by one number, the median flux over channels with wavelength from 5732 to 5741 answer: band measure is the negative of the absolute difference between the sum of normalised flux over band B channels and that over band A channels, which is -2.35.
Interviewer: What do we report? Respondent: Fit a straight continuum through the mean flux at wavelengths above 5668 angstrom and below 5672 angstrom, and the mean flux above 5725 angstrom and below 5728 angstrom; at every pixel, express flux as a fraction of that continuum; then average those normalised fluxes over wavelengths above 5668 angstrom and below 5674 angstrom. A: 1.05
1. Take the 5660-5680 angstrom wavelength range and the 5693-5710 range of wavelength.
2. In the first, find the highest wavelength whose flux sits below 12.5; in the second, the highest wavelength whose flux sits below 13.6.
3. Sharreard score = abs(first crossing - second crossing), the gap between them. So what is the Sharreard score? 33.0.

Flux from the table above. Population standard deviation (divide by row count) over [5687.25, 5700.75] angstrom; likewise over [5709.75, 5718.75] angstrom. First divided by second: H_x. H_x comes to 1.30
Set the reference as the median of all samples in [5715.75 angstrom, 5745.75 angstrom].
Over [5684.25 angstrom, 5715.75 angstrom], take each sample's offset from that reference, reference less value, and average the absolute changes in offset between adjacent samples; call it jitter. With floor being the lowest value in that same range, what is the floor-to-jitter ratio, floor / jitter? 2.6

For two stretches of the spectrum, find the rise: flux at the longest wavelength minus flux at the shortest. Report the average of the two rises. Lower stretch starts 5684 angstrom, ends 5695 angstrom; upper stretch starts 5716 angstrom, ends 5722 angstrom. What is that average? 2.9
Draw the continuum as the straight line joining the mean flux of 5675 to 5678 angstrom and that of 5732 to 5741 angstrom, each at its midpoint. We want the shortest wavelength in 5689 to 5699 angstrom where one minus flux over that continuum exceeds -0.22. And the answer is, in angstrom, 5689.5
